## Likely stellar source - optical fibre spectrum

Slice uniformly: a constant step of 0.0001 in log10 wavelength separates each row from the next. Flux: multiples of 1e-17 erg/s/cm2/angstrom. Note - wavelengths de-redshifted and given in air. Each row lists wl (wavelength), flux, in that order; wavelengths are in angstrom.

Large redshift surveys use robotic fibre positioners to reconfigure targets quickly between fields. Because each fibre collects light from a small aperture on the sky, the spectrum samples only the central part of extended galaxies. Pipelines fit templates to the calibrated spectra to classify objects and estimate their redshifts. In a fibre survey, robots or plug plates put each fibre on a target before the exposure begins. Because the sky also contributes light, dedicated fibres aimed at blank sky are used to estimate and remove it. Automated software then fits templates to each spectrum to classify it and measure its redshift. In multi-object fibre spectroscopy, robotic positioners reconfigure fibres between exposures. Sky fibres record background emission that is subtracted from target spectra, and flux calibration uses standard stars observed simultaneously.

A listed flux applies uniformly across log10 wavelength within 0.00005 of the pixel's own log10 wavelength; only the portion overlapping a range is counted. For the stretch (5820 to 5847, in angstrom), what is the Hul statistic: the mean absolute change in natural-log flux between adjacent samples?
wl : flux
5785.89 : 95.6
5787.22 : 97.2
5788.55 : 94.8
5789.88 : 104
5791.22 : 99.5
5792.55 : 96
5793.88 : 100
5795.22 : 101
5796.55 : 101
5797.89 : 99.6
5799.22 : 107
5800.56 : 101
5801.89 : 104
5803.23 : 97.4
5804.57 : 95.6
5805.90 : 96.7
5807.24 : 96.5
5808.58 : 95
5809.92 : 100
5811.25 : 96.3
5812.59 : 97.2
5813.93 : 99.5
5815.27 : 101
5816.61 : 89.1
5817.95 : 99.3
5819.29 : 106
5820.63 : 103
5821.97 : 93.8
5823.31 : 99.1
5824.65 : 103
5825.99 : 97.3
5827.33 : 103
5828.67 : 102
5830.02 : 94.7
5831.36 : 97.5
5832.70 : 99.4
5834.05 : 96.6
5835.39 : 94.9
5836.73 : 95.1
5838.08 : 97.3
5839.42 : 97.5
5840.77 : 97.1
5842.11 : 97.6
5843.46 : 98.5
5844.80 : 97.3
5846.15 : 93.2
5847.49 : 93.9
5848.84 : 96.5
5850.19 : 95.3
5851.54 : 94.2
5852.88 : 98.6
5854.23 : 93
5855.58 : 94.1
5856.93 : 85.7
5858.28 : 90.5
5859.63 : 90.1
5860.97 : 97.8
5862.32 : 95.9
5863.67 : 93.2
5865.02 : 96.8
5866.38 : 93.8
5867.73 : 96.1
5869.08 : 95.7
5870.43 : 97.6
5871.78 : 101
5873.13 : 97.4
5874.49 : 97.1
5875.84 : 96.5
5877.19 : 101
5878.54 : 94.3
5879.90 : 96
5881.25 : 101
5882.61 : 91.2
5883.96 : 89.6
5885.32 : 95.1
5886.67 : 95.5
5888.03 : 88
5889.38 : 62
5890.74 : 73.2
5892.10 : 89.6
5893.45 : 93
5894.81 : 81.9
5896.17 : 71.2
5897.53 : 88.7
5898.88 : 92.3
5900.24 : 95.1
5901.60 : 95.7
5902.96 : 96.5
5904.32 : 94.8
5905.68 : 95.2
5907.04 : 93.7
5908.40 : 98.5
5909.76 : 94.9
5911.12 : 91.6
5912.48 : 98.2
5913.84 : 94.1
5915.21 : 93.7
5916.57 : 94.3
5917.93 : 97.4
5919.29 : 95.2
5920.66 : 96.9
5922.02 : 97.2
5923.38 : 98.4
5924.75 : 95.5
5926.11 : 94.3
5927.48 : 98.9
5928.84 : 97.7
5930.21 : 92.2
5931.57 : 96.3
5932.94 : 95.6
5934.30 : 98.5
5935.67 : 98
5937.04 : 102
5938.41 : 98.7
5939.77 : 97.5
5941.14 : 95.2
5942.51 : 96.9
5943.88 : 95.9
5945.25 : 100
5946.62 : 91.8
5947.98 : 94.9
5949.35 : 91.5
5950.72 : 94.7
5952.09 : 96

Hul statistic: 0.031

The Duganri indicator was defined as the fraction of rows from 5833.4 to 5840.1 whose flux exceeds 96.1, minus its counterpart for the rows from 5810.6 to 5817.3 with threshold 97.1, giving 0.0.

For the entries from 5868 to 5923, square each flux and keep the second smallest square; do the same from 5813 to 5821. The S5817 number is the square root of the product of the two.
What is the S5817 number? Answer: 7070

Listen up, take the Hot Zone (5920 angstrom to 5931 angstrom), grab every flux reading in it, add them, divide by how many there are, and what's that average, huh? 96.4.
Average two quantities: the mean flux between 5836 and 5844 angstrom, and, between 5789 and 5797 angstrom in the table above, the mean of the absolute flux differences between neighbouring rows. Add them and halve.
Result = 49.9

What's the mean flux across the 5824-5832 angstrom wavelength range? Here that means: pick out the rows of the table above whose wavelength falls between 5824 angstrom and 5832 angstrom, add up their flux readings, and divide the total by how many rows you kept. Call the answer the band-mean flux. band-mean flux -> 100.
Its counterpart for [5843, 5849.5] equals 96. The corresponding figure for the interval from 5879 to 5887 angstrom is 95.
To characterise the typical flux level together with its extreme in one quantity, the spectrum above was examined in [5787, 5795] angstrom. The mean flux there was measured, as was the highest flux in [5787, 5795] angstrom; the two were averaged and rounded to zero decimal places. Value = 101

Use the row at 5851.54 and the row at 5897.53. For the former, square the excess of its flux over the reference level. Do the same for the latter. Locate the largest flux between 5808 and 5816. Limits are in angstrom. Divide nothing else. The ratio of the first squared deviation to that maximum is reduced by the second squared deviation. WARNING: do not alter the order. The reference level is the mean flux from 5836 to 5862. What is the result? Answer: -39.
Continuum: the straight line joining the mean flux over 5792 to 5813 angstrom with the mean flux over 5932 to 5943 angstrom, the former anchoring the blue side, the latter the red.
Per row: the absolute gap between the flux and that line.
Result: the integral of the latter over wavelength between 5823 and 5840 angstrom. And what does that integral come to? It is 42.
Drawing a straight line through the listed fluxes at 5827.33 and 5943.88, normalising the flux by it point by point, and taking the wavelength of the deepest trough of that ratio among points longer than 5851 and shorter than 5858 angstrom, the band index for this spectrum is 5856.93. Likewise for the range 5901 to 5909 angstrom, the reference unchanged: 5907.04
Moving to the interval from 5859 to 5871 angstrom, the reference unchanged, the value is 5859.63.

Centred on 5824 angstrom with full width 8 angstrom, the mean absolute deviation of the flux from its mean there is 3.1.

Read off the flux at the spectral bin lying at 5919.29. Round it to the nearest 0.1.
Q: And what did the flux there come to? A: 95.2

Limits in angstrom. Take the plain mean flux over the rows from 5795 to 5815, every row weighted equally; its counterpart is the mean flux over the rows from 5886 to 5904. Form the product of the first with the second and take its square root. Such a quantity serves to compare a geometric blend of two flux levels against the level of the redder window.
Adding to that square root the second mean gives 179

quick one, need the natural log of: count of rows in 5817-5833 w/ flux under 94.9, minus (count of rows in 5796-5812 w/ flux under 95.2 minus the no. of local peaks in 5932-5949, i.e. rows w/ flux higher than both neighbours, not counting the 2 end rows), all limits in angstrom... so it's 1.6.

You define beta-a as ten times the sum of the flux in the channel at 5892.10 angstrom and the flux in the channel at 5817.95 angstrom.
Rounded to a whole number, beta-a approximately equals 1889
